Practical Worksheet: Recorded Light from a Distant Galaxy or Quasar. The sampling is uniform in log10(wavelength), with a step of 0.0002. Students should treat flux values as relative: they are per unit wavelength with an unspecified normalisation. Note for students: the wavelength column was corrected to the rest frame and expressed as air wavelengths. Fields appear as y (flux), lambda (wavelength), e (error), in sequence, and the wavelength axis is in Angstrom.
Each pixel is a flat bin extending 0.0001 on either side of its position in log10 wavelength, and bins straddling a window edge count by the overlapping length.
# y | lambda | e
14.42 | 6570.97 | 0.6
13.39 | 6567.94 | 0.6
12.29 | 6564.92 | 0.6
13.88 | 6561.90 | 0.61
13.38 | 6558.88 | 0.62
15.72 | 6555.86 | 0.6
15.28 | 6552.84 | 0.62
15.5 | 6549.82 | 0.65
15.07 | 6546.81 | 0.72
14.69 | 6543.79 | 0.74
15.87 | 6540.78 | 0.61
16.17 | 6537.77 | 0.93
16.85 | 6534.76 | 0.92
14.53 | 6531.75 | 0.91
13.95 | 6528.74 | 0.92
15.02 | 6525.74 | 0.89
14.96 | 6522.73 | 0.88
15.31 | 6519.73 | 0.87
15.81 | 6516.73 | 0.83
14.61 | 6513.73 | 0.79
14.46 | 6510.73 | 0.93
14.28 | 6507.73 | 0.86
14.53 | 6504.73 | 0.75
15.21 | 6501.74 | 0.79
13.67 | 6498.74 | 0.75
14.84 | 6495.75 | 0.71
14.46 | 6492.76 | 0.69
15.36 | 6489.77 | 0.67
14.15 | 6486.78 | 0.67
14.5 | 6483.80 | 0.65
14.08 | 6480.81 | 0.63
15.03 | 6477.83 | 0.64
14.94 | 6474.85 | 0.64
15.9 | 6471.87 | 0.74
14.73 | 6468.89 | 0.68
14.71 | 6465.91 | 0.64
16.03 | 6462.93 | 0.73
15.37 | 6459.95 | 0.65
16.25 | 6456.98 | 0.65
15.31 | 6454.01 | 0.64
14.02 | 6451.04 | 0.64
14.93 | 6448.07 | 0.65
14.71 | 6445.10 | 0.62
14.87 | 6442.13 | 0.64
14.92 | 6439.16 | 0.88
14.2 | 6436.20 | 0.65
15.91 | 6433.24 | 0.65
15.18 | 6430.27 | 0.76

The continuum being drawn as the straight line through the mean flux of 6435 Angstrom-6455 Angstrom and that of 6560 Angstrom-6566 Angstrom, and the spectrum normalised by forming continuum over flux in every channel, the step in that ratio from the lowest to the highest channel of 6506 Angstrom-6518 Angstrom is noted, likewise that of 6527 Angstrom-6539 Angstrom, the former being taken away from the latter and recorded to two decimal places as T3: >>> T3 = -0.04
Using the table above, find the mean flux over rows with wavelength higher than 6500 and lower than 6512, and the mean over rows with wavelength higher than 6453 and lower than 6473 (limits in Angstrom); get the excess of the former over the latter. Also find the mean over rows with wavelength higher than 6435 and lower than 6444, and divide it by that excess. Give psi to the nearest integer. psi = -17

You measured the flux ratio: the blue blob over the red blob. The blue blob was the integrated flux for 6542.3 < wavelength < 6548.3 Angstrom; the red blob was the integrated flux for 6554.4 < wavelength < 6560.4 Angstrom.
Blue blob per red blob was 1.02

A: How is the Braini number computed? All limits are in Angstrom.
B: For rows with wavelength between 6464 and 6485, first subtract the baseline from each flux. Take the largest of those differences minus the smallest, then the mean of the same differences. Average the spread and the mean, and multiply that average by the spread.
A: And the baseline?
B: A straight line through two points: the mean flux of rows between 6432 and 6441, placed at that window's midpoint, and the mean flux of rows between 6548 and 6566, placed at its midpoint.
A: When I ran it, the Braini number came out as 1.6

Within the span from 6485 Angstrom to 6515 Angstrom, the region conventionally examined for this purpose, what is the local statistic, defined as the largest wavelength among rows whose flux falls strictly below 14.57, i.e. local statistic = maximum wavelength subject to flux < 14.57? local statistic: 6510.73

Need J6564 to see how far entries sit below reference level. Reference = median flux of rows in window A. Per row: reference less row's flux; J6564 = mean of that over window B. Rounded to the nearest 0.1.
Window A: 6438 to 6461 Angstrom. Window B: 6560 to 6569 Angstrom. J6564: 1.7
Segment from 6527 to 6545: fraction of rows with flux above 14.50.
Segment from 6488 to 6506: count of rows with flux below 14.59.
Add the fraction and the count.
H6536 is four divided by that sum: 1.0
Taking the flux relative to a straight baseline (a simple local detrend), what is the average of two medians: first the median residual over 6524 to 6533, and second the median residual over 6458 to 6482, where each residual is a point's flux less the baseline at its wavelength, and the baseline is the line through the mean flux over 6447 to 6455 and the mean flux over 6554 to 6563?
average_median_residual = 0.21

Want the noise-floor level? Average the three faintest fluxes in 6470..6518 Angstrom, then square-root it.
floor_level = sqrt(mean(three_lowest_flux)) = 3.74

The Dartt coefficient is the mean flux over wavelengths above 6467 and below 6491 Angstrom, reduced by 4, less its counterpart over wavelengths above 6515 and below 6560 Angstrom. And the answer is -4.4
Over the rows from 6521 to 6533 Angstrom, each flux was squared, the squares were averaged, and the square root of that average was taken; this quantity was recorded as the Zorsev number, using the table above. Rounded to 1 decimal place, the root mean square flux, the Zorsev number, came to 14.6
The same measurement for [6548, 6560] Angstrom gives 15.0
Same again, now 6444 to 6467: 15.2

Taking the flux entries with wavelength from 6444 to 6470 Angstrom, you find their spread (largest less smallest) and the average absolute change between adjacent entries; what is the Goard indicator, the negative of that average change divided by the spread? -0.35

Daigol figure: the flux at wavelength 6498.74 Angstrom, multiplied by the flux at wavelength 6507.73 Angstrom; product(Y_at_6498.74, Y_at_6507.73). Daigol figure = 195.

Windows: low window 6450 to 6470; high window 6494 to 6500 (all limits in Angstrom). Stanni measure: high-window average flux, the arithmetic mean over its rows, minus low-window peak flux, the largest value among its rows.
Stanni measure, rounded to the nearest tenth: -2.0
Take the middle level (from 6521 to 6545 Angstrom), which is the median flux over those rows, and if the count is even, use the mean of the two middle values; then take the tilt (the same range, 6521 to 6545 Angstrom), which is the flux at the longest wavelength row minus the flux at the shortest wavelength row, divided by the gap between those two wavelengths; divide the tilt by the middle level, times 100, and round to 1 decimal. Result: -0.1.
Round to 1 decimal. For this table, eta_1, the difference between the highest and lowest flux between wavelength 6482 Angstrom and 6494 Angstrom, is 1.2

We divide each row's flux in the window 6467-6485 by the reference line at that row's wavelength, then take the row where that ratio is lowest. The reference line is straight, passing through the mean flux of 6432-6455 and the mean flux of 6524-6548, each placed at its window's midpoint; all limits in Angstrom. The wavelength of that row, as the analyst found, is 6480.81 Angstrom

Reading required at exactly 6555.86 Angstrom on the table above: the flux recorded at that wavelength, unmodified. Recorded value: 15.72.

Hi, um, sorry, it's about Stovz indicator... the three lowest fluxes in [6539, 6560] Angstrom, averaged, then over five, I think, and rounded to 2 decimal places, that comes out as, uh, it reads 2.88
